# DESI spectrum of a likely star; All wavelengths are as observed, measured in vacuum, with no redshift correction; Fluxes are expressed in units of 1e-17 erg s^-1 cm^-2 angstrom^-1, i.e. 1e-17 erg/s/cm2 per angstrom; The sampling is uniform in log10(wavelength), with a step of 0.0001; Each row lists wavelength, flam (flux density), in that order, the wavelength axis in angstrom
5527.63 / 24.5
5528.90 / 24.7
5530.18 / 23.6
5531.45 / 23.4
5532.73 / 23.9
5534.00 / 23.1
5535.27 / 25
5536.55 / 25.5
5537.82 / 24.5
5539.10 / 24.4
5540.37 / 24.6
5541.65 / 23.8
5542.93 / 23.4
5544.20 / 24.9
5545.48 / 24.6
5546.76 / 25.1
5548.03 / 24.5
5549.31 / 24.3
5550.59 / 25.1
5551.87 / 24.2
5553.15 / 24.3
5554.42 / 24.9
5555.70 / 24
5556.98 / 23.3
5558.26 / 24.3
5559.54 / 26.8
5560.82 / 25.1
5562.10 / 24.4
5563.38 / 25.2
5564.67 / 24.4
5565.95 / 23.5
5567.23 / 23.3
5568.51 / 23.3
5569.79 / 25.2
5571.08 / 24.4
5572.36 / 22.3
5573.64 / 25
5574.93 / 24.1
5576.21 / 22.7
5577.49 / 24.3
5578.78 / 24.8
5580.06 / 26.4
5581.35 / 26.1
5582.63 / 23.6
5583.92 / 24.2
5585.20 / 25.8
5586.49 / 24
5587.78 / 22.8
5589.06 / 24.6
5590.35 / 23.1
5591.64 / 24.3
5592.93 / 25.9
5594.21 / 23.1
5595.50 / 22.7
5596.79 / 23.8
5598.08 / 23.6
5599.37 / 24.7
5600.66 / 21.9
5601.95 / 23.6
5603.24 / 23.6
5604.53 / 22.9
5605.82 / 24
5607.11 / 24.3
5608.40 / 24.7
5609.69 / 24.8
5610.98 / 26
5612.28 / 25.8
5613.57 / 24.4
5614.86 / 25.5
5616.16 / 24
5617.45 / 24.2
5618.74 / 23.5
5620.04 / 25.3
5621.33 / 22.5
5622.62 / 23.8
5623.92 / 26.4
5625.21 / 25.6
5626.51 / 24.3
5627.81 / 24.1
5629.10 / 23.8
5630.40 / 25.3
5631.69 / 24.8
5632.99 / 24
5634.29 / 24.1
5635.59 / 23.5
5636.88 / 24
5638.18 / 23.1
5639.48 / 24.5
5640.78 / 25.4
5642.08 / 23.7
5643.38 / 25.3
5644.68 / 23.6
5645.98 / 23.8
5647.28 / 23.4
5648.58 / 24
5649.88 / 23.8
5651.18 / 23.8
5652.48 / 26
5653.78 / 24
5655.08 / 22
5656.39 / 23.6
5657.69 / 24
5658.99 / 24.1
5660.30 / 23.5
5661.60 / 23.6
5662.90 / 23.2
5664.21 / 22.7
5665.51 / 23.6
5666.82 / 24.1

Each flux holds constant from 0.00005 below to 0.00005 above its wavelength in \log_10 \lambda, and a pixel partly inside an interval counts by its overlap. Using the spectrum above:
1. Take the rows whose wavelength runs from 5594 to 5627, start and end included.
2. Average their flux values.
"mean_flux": 24.2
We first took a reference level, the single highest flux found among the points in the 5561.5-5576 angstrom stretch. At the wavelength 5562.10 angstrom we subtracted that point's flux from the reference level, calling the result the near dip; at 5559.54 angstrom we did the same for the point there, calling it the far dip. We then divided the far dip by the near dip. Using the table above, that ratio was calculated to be -2.0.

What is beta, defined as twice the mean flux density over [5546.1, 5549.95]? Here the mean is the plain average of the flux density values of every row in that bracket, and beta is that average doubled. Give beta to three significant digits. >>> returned 49.3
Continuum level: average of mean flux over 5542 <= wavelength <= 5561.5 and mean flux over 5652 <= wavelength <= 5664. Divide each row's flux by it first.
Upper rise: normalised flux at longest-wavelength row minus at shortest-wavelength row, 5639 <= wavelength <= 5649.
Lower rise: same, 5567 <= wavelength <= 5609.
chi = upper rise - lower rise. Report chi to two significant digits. -0.079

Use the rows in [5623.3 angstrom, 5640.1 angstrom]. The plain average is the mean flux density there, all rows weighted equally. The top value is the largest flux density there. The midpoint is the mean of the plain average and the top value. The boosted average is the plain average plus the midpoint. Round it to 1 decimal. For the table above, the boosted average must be 49.8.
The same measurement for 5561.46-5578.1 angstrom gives 48.6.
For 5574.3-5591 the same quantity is 49.7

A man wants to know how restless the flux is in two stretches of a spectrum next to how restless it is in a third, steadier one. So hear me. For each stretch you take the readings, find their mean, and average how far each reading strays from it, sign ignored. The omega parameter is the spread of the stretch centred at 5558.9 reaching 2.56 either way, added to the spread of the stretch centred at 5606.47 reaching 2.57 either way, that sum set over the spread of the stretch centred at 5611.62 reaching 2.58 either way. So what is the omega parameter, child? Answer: 2.5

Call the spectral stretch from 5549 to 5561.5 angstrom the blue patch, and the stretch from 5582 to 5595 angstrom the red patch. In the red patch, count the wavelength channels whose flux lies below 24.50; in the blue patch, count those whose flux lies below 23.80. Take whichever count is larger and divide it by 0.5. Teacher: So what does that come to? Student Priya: 14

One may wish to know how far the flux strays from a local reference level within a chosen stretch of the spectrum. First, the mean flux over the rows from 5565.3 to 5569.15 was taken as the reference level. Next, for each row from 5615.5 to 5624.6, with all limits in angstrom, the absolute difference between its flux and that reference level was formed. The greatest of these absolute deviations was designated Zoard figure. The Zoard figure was 3.0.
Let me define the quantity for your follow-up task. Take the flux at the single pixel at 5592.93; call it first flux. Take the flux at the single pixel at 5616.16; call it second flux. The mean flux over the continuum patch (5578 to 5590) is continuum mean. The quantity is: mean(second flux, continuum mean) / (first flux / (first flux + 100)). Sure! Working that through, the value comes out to 118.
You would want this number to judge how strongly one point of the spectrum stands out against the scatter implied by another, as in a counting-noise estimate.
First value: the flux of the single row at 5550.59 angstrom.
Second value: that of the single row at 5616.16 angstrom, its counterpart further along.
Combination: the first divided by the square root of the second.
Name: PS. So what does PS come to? 5.12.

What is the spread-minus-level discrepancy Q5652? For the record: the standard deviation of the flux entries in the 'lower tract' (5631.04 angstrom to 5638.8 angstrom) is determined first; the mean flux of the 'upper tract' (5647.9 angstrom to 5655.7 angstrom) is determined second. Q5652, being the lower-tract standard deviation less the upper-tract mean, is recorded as -23.4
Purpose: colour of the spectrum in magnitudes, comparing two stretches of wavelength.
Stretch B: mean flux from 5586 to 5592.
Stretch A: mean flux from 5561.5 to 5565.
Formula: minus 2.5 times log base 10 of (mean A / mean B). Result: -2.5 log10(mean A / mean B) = -0.04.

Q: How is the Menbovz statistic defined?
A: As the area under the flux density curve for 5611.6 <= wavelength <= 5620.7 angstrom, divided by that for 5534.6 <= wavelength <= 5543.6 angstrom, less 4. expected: -2.98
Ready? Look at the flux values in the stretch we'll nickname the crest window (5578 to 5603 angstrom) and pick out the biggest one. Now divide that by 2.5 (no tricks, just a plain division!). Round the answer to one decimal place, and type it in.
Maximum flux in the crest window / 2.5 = 10.6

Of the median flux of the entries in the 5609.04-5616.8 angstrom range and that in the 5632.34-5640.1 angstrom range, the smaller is 24.0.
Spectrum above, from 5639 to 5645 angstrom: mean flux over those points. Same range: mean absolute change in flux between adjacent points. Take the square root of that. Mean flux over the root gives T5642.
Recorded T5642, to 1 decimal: 20.2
